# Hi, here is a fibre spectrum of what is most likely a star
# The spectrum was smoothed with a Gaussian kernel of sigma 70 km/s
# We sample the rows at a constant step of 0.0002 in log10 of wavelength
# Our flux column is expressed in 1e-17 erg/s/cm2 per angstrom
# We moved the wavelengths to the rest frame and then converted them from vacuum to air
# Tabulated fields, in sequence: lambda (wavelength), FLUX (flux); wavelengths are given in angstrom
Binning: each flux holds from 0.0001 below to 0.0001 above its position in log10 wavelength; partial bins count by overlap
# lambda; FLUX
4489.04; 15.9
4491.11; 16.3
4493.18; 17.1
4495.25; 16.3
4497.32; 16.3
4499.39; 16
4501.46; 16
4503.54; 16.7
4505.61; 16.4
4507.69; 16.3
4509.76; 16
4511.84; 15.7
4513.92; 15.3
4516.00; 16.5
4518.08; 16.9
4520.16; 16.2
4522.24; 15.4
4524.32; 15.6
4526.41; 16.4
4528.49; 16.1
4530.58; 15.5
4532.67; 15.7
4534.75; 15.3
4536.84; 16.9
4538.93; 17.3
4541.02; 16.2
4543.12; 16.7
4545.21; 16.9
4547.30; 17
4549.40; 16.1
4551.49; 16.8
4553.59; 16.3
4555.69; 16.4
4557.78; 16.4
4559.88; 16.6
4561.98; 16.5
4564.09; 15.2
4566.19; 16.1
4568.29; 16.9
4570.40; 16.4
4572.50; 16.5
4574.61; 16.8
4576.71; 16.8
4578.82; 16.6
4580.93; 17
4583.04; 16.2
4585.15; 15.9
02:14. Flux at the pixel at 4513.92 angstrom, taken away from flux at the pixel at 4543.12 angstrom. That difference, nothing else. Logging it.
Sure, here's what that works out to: 1.4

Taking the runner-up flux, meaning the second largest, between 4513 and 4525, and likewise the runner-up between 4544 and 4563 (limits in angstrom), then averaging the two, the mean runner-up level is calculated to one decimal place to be 16.7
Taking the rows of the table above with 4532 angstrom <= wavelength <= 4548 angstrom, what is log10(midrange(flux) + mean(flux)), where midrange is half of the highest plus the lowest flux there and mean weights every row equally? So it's 1.516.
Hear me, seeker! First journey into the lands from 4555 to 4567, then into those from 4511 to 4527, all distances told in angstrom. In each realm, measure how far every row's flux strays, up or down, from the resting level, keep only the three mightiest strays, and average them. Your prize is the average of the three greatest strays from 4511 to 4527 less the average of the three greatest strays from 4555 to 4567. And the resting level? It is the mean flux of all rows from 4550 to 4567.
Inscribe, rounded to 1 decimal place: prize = 0.3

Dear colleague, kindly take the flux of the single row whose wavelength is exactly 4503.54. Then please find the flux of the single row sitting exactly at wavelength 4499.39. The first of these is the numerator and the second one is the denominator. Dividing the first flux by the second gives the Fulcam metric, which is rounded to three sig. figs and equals 1.04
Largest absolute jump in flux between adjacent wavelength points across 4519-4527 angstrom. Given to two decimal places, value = 0.80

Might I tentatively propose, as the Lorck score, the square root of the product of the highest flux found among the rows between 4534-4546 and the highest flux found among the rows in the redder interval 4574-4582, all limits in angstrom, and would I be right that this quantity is 17.1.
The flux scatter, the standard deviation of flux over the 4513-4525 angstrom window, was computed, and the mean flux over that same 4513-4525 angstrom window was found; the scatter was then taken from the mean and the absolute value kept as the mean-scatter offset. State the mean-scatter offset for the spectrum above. 15.4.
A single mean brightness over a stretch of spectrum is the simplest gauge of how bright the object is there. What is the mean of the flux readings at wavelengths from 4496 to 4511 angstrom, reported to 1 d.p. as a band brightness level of 16.2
